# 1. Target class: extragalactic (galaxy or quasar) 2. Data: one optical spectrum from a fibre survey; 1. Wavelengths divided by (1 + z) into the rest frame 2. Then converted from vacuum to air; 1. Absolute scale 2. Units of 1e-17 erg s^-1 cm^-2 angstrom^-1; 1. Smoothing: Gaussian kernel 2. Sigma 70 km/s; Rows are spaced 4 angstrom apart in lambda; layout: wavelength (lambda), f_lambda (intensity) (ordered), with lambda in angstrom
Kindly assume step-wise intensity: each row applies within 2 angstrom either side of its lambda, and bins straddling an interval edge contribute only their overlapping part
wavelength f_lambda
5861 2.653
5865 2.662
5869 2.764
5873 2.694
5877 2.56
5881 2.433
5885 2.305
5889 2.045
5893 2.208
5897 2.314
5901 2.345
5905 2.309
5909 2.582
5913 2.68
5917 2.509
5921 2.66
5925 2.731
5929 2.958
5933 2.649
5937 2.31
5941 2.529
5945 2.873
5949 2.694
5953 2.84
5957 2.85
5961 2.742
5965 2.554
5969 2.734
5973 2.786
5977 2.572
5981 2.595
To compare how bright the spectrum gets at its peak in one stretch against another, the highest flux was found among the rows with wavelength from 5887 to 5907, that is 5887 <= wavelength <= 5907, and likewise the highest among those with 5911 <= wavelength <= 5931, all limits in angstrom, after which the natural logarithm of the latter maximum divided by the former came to 0.23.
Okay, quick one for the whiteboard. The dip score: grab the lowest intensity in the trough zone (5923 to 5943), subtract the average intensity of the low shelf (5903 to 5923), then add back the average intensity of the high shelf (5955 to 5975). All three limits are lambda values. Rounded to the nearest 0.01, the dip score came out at 2.50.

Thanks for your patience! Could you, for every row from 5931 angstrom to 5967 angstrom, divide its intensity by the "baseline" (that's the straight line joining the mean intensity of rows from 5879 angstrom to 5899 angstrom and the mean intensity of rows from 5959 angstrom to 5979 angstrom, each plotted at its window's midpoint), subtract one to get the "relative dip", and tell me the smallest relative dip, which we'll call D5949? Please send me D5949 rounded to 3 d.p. -0.080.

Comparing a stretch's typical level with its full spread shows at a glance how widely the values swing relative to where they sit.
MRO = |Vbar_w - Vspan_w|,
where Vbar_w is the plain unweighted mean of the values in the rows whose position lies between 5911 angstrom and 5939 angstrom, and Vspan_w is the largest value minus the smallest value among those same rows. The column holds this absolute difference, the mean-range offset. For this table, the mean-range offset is 1.99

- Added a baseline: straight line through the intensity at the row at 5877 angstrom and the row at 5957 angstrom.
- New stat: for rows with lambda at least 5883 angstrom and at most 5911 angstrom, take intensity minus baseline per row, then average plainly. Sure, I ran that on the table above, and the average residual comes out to -0.33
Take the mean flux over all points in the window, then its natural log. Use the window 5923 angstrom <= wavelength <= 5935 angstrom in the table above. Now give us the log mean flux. 1.02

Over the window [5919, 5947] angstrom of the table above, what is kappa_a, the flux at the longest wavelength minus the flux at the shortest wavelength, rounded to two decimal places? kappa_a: 0.21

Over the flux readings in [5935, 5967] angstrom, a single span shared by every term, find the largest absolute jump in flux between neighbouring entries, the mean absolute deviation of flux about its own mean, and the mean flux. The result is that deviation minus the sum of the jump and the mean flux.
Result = -2.86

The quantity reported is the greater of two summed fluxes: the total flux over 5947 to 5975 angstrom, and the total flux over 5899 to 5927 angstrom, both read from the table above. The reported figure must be 19.2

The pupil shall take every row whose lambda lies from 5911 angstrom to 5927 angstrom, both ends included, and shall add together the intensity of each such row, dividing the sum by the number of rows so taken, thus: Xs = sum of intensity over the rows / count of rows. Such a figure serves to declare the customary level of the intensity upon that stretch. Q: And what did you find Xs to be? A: 2.6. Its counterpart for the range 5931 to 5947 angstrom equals 2.6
